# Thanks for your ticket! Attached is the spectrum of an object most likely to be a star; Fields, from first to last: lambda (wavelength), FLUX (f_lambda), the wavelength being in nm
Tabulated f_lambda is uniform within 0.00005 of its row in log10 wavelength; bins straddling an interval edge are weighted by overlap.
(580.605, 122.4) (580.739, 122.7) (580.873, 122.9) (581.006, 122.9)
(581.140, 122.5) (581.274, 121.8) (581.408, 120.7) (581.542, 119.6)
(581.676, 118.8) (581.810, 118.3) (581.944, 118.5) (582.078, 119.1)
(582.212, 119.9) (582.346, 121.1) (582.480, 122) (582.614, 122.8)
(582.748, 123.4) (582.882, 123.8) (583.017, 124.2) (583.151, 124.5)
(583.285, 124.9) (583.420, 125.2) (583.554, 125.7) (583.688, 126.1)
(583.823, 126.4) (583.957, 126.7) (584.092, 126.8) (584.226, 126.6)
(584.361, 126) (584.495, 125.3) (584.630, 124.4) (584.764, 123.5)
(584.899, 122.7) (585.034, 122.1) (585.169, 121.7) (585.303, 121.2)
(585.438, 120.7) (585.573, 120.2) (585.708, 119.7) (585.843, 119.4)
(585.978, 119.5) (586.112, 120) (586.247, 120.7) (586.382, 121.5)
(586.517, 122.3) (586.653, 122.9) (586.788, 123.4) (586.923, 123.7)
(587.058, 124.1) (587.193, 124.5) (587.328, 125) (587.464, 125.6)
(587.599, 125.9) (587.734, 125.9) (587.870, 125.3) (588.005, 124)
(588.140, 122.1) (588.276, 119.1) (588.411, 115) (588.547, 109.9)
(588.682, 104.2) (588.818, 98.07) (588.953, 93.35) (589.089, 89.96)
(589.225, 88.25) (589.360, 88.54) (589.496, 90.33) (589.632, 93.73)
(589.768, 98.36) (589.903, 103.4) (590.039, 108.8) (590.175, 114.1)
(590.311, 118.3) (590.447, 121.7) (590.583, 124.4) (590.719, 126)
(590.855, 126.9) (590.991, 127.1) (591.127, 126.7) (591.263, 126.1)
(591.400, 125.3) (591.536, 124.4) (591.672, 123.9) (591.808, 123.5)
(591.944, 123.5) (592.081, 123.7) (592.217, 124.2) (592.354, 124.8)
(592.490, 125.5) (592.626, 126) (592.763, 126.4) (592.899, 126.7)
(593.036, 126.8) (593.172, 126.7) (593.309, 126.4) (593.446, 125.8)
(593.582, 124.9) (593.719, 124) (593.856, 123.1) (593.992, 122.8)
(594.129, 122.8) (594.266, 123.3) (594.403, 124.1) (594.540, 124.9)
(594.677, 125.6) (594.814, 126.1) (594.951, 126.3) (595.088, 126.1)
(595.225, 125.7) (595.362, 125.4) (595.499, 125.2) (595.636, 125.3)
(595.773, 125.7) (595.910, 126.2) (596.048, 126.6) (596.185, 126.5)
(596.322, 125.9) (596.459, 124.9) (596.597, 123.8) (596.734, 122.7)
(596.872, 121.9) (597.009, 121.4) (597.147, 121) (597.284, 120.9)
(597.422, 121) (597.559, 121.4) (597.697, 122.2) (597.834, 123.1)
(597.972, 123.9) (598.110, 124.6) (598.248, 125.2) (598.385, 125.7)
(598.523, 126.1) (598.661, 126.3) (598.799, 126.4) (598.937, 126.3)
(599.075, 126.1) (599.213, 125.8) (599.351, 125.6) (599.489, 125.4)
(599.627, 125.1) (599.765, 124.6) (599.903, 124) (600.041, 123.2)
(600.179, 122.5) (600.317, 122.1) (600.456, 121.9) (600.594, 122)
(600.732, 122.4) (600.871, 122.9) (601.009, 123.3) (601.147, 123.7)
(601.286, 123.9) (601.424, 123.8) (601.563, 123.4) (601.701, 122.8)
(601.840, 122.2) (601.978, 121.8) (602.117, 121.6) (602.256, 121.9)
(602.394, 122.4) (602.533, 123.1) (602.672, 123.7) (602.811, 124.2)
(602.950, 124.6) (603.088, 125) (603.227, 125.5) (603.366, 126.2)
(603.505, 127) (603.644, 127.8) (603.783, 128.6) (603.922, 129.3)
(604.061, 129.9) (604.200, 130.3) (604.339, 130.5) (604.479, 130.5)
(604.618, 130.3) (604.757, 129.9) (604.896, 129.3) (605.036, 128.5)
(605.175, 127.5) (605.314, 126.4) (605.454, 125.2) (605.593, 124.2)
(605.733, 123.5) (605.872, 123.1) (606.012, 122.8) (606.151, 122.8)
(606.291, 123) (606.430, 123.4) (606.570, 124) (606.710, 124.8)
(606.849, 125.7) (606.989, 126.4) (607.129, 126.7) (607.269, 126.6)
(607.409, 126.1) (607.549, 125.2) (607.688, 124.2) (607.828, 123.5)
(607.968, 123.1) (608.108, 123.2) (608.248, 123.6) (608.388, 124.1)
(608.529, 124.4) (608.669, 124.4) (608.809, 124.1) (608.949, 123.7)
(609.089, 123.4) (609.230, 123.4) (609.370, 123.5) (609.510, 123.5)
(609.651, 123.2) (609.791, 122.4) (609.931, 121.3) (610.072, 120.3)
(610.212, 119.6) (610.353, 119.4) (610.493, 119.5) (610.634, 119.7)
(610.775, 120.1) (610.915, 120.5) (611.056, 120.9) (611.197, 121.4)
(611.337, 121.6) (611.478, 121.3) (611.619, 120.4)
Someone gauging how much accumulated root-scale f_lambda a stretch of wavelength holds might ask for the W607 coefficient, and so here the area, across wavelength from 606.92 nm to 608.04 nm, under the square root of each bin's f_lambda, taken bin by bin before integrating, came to 12.5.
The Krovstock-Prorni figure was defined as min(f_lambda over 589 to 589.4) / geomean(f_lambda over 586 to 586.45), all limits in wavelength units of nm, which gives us 0.73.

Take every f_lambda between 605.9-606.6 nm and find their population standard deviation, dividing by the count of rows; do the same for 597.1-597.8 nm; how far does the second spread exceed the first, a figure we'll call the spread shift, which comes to 0.0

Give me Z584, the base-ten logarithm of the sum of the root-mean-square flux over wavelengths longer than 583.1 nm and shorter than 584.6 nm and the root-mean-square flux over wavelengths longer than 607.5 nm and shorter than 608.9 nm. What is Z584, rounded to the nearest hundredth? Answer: 2.40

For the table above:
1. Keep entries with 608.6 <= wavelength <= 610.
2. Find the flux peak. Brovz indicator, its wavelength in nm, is 608.669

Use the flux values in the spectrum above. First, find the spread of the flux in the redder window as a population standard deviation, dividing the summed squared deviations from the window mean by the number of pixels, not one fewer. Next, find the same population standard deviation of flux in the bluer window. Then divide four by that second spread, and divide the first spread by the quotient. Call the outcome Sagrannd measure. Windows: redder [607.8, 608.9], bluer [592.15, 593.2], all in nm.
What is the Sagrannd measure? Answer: 0.11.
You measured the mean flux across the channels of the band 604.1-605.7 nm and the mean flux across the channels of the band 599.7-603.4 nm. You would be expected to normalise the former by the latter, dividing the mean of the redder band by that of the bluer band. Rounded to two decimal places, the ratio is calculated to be 1.04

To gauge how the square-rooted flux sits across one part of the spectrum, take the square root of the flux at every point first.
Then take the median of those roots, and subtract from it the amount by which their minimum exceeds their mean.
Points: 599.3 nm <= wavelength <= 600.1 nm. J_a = 11.2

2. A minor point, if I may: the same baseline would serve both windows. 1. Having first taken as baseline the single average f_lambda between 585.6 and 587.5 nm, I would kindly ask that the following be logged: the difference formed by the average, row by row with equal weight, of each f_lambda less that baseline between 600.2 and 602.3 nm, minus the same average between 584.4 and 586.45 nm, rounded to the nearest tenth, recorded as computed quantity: 1.1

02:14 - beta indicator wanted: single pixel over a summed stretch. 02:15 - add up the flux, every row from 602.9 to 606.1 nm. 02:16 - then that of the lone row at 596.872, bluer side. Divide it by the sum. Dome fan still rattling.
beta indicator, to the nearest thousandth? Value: 0.042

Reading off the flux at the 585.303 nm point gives 121.2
